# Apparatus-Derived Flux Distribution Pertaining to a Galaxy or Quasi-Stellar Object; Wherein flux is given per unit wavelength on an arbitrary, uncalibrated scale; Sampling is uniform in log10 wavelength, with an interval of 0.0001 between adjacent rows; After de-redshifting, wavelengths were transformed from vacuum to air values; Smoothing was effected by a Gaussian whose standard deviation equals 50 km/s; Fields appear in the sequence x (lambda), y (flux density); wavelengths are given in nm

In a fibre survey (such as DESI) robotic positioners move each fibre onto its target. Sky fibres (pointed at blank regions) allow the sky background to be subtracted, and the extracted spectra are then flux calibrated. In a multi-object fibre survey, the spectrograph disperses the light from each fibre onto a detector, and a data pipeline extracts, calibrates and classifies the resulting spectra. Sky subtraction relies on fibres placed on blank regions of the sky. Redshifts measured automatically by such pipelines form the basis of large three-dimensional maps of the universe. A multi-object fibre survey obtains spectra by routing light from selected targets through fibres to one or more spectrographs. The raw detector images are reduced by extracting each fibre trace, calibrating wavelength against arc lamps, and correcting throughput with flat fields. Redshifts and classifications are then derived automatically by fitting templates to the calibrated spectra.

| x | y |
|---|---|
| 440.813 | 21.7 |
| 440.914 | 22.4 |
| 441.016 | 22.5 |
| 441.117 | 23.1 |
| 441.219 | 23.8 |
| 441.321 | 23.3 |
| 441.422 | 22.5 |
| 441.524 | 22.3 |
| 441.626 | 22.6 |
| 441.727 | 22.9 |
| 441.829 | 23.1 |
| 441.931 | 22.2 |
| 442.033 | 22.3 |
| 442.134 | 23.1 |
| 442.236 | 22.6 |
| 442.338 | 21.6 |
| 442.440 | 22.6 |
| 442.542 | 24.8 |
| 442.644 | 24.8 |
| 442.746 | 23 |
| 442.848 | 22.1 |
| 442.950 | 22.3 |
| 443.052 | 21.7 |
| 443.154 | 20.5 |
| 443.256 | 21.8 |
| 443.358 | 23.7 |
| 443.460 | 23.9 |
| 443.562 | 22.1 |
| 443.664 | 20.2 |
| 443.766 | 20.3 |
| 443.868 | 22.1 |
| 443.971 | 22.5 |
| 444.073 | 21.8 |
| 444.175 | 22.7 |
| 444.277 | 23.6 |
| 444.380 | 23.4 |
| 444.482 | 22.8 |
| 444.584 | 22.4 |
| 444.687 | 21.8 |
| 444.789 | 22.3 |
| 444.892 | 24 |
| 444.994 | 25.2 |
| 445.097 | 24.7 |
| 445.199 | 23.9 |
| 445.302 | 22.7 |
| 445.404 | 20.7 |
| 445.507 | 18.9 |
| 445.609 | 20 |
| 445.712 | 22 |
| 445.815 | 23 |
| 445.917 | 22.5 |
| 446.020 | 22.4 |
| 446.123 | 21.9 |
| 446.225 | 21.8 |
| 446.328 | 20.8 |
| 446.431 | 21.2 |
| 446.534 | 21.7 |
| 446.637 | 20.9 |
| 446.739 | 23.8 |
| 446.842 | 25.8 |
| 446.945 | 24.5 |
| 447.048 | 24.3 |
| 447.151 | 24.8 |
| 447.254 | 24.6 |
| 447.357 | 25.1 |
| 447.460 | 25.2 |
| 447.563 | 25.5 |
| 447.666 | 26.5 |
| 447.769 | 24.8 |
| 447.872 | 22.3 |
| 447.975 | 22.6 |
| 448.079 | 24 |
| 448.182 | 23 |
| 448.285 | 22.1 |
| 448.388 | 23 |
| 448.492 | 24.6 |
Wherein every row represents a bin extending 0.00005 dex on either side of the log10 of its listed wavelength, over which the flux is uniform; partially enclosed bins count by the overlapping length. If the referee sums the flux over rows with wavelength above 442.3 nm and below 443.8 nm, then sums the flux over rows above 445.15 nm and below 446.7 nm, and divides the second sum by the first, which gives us 0.97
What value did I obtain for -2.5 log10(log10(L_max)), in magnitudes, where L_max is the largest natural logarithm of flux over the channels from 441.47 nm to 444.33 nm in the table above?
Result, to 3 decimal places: 0.738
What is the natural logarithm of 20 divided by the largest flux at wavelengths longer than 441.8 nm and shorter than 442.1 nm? -0.14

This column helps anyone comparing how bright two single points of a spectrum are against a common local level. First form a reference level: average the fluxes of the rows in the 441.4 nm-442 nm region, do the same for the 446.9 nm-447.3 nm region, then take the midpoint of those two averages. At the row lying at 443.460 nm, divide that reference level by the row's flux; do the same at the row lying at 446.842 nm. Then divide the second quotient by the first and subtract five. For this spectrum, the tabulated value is -4.07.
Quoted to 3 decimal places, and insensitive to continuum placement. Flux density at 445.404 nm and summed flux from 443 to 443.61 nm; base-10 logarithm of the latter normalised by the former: 0.810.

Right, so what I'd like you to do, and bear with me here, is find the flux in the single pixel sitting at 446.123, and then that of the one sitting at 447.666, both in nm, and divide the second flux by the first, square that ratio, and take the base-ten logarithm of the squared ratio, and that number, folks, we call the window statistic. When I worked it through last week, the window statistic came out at 0.17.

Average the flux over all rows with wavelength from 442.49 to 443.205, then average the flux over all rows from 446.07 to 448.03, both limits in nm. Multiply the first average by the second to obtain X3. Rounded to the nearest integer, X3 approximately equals 536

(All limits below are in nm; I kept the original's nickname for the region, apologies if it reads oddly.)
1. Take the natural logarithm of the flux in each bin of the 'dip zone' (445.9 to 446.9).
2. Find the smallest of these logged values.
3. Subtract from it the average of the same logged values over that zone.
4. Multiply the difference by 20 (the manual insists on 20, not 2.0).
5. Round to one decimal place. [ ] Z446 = -1.3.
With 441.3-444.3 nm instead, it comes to -2.1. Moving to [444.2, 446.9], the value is -3.4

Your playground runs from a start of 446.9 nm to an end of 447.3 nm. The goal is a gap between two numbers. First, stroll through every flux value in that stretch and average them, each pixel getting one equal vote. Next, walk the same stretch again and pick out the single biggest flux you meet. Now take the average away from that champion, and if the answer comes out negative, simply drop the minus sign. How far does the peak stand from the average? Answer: 0.3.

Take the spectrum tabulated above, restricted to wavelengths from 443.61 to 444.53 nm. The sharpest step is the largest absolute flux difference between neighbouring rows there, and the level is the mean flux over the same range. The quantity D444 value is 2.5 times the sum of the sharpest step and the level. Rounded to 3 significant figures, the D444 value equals 59.9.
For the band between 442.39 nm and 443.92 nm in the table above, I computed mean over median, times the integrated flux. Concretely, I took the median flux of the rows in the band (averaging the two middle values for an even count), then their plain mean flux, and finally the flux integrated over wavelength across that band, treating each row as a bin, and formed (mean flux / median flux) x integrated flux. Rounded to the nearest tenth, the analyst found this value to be 34.7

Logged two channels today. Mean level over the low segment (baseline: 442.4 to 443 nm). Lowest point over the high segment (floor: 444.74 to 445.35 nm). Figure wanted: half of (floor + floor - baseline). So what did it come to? 10.7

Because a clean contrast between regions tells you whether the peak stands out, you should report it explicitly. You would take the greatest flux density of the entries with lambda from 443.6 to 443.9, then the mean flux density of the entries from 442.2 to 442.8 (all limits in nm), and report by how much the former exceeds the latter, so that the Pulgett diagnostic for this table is -1.1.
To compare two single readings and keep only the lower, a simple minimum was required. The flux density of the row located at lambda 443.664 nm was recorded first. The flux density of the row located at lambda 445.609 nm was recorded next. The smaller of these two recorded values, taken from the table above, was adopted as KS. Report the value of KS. 20.0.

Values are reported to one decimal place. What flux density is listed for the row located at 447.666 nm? 26.5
